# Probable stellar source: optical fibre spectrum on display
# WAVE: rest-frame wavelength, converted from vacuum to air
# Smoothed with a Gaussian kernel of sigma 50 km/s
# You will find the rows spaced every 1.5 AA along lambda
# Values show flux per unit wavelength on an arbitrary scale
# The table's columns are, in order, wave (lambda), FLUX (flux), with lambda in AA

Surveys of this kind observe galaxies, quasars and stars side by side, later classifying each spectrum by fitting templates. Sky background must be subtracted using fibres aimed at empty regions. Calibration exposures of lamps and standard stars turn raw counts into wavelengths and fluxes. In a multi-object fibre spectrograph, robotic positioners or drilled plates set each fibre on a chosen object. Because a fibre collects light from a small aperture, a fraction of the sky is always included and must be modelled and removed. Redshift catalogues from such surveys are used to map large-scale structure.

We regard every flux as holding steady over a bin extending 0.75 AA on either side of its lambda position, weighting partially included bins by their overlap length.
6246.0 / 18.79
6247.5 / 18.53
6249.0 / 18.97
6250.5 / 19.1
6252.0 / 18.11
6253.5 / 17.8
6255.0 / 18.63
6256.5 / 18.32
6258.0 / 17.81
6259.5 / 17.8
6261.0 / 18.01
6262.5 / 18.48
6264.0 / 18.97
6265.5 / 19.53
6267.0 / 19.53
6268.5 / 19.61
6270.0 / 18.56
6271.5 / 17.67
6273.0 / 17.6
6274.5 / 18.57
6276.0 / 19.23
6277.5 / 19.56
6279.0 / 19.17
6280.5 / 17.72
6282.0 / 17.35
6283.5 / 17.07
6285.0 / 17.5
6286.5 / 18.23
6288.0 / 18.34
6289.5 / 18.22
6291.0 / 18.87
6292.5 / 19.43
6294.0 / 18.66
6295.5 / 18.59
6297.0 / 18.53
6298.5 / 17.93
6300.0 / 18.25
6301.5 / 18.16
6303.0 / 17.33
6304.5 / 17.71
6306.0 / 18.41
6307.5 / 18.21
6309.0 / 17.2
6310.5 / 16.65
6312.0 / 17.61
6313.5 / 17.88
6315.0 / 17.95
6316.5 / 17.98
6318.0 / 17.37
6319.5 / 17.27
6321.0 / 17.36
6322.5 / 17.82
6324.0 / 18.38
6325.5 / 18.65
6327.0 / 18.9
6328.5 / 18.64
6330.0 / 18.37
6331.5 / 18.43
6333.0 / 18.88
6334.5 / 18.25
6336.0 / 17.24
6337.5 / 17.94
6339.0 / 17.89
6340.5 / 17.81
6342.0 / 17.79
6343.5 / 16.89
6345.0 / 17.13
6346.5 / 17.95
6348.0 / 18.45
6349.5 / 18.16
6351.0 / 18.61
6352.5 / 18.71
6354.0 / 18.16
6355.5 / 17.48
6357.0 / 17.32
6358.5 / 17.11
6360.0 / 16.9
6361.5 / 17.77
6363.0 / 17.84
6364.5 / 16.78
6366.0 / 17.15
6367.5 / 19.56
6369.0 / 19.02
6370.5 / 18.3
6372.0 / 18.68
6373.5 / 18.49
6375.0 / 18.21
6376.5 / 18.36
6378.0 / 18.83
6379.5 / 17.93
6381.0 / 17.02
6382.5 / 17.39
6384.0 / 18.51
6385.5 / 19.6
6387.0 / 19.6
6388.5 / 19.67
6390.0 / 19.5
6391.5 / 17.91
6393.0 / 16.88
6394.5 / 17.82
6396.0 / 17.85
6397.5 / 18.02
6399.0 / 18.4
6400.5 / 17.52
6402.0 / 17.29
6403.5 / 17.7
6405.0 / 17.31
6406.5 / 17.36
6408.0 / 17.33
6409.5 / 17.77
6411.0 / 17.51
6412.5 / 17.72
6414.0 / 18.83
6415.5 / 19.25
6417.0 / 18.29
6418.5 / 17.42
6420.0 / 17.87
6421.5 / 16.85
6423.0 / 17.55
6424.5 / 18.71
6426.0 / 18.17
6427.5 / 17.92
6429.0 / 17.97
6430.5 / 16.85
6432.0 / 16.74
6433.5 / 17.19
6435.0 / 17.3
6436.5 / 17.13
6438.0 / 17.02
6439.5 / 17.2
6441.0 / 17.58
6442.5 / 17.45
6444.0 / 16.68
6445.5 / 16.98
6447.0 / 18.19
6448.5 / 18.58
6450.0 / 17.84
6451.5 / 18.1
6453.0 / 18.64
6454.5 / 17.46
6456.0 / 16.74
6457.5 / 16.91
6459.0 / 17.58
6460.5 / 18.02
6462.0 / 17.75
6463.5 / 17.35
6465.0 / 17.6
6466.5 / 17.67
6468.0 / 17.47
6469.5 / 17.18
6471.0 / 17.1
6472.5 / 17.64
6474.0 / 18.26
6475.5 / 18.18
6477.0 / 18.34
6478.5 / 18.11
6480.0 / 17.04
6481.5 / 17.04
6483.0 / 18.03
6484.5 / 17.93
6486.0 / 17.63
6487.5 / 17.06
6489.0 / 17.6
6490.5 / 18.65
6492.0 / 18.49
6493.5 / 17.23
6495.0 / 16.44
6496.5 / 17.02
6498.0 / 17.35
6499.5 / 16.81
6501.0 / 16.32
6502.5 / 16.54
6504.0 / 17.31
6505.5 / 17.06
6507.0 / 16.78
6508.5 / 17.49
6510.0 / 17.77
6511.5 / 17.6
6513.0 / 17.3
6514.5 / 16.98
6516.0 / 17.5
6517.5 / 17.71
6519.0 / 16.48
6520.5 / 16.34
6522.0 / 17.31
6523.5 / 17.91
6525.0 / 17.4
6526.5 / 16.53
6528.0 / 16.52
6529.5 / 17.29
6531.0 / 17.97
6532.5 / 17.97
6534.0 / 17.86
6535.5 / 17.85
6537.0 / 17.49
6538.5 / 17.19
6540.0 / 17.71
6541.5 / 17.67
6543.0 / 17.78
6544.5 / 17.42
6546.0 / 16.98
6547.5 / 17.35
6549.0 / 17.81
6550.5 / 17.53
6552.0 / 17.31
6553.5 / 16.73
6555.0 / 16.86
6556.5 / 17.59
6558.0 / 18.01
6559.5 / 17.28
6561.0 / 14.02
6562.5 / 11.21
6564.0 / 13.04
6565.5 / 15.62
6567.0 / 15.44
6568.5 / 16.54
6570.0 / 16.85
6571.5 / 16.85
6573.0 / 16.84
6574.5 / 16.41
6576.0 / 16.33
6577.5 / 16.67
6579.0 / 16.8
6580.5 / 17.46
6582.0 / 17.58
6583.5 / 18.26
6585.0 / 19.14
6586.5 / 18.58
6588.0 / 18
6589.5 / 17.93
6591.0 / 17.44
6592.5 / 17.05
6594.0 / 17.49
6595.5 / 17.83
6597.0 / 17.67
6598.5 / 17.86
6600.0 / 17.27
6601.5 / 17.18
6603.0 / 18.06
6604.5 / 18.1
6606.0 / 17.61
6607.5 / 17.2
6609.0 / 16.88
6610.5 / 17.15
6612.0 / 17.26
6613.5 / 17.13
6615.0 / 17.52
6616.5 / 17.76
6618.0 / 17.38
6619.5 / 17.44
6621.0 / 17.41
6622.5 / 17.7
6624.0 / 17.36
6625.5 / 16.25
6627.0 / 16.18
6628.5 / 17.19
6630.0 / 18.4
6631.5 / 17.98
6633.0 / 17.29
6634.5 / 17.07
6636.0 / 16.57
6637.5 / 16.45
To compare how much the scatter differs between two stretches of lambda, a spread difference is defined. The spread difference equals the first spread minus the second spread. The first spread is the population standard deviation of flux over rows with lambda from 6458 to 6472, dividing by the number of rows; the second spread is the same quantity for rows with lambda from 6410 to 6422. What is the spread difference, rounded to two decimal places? -0.46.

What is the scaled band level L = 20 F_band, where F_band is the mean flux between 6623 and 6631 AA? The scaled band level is 342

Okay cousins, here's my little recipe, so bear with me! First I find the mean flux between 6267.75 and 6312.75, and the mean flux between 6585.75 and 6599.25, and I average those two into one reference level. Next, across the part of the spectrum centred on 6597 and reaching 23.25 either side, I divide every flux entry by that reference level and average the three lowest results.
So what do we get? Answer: 0.92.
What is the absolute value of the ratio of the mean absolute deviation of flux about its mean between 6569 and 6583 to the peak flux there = 0.017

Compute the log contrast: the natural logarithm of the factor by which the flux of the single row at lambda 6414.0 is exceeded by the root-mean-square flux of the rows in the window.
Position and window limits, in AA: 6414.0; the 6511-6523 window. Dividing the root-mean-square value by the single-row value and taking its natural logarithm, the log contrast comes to -0.093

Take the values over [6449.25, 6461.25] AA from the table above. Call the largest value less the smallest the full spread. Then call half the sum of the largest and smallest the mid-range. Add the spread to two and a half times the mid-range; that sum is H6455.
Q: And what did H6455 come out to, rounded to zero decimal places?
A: 46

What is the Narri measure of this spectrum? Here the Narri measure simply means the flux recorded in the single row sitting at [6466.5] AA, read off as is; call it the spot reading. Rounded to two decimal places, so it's 17.67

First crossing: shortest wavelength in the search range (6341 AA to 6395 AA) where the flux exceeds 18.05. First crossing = 6348.0 AA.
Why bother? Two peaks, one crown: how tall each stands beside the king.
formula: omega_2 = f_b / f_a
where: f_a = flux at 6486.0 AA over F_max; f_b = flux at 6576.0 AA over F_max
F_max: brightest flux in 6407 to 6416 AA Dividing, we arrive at 0.93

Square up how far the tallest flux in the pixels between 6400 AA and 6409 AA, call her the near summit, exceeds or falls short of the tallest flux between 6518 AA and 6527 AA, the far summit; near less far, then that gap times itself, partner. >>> 0.0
